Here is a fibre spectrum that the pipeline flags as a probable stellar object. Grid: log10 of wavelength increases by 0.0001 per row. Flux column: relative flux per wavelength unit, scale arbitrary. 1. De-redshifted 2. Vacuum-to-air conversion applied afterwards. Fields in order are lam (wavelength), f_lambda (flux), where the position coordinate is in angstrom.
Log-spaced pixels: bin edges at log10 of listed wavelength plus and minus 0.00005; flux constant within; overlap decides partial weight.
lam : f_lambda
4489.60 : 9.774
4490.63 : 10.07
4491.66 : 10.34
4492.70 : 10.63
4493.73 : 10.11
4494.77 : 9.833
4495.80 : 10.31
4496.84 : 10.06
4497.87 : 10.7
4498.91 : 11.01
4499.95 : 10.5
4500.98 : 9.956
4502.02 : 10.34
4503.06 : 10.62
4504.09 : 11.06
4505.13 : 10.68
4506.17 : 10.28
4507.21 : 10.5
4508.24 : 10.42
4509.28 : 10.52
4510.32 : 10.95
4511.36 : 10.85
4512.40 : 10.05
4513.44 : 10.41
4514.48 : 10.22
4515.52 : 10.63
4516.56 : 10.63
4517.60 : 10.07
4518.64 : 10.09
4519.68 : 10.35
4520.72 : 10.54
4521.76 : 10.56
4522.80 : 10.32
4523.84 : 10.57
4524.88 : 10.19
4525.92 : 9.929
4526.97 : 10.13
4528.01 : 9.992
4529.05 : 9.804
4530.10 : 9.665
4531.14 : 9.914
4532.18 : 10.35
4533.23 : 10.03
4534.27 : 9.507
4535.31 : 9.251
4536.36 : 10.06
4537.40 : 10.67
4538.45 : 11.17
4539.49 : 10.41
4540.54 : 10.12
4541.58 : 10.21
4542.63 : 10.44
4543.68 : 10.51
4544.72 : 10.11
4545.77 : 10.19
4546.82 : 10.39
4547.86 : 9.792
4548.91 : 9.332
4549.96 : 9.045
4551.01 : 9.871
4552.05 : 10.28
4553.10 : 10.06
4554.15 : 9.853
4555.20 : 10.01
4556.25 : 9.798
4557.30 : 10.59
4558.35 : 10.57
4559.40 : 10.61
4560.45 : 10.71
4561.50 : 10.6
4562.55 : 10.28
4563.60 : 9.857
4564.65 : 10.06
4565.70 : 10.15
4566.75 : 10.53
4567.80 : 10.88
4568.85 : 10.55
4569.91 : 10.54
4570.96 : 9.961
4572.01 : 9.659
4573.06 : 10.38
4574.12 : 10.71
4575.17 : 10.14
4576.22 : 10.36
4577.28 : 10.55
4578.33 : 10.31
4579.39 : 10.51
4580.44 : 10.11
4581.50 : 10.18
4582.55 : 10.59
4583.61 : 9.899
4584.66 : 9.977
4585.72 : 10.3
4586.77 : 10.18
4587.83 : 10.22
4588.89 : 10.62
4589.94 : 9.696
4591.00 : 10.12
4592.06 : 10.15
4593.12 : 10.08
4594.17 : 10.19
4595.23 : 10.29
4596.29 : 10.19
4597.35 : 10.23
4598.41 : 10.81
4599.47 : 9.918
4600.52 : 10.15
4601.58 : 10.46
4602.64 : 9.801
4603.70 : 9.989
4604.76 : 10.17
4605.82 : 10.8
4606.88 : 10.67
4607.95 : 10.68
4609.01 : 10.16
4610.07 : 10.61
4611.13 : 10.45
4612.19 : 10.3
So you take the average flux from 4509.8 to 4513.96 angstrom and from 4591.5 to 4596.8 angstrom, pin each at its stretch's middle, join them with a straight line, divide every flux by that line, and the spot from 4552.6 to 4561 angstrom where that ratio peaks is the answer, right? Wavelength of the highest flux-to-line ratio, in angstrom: 4560.45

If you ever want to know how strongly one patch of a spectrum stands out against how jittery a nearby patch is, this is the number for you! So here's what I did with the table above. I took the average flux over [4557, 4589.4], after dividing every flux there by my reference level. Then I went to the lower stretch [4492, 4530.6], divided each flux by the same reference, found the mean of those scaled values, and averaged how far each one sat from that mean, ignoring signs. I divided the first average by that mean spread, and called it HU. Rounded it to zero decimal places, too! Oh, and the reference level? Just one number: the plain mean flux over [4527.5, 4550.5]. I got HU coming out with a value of 37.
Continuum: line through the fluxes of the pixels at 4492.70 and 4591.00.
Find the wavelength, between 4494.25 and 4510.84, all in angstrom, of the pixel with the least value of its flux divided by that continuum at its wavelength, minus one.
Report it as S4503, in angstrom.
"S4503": 4494.77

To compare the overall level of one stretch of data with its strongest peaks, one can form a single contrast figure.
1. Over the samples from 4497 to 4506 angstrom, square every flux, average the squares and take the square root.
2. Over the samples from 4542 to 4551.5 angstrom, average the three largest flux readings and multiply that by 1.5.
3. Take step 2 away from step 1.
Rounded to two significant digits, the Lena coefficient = -5.1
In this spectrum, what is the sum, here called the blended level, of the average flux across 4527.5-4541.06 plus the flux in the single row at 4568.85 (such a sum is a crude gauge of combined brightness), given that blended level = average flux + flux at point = 20.6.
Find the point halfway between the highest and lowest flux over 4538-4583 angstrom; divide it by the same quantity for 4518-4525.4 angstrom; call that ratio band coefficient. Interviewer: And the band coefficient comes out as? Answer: 0.978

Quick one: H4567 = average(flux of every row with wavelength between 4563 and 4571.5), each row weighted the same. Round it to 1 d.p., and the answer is 10.3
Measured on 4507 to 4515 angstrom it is 10.5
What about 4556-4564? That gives 10.4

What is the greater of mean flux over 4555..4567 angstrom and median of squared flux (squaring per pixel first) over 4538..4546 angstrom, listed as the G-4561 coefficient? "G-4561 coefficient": 106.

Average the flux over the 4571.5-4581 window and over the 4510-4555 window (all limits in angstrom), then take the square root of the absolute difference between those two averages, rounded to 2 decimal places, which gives 0.36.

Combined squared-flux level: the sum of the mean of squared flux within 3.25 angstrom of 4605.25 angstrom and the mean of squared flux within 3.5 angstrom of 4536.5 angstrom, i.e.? 211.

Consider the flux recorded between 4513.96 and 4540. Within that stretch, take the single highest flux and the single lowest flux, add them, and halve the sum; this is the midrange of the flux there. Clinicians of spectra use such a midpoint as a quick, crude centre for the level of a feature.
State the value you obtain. 10.2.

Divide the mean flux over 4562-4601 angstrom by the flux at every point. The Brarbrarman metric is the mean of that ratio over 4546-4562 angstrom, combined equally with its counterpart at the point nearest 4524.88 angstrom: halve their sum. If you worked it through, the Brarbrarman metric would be 1.01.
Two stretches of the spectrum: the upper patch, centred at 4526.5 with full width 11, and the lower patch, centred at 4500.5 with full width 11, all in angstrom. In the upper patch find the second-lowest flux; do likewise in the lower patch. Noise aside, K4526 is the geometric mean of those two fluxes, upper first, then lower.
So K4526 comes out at 9.9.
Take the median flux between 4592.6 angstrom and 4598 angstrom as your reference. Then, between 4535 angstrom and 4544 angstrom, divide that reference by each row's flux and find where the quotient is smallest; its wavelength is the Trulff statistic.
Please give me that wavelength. 4538.45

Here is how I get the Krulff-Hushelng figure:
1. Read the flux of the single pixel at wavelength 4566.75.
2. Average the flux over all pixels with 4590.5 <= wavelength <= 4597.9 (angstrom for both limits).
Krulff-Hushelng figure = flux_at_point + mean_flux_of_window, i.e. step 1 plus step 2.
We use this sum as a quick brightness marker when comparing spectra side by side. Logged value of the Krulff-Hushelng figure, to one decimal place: 20.7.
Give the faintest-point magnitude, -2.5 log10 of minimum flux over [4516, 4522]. -2.51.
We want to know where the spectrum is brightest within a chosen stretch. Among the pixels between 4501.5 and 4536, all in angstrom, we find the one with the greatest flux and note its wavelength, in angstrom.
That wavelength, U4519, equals 4504.09 angstrom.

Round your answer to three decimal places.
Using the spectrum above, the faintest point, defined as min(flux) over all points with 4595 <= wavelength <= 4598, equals 10.190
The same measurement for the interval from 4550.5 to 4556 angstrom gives 9.853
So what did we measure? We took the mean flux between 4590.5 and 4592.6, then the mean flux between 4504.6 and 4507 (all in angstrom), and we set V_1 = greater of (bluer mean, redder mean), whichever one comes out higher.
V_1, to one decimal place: 10.5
